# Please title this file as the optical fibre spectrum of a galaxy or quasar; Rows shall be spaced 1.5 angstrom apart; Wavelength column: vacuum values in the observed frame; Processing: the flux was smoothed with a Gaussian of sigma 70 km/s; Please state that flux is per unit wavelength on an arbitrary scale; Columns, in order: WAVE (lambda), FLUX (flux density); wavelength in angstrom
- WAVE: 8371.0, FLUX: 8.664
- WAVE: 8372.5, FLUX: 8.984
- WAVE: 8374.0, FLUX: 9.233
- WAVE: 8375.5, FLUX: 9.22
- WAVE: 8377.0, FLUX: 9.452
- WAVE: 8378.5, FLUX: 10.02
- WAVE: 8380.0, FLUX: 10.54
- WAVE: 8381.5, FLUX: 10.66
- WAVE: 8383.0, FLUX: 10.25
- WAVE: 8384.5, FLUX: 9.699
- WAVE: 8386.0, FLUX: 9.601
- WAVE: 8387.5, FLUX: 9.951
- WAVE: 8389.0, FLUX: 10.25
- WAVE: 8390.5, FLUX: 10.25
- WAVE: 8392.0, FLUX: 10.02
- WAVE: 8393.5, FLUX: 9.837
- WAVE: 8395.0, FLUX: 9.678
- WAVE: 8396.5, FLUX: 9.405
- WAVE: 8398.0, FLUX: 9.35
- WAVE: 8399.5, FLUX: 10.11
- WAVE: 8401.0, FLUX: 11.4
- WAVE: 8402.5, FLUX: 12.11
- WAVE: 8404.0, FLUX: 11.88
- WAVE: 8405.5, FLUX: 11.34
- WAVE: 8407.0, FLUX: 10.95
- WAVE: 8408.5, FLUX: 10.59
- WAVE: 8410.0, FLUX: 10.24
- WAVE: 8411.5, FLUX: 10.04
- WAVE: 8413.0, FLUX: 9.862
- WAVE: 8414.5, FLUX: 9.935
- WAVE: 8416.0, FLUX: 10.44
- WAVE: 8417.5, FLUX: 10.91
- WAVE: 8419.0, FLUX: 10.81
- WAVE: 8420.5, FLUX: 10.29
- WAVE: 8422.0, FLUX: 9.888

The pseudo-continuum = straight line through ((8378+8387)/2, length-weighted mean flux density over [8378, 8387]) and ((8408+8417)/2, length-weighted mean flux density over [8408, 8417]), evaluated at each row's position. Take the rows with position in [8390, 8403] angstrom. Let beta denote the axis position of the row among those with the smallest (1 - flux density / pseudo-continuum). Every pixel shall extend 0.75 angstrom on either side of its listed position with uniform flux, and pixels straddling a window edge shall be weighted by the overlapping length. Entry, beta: 8402.5 angstrom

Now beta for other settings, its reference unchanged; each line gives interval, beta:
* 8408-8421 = 8417.5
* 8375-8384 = 8381.5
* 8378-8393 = 8381.5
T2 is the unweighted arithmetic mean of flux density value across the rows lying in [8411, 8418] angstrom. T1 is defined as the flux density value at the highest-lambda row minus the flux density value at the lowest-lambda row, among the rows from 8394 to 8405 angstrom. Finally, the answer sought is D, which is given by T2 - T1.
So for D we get 8.0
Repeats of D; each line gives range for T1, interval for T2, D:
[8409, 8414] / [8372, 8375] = 9.5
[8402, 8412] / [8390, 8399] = 11.8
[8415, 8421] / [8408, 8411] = 10.6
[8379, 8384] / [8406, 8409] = 11.1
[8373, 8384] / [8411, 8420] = 9.3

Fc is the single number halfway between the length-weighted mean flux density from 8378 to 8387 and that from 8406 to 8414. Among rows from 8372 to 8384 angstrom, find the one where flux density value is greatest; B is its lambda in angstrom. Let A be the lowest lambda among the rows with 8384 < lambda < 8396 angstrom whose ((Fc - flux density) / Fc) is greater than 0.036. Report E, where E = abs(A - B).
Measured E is 3.0 angstrom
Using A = 8384.5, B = 8381.5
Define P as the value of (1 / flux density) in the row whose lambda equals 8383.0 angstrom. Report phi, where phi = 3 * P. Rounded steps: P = 0.098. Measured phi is 0.293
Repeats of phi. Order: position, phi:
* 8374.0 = 0.325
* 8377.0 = 0.317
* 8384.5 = 0.309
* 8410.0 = 0.293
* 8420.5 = 0.292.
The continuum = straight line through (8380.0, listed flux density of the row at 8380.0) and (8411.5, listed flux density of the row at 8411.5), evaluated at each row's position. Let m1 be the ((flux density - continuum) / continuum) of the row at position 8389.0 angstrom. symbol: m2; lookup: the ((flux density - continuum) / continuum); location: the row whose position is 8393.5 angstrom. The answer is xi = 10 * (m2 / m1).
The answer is 33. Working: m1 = -0.01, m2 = -0.05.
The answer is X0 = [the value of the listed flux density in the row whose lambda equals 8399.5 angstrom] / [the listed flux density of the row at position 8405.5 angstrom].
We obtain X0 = 0.89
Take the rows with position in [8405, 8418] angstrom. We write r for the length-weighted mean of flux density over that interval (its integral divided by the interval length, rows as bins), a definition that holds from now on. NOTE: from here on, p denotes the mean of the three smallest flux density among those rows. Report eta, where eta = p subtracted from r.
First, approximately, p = 9.9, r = 10.5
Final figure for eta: 0.51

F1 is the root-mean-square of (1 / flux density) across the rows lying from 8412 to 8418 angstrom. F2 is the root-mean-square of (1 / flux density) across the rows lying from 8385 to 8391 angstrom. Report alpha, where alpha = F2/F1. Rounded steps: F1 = 0.097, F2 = 0.100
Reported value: 1.03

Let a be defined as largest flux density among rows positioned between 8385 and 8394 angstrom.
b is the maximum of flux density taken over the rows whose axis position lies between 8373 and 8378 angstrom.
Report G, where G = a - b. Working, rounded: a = 10.25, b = 9.452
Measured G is 0.8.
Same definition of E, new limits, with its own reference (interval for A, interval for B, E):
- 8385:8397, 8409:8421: 31.5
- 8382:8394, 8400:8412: 18.0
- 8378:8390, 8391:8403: 18.0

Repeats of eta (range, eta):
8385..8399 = 0.37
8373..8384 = 0.58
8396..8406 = 1.20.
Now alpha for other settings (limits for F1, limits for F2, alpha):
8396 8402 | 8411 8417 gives 0.99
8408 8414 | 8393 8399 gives 1.06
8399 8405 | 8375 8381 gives 1.16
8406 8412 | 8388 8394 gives 1.04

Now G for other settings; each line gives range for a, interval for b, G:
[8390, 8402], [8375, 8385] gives 0.7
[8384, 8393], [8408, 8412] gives -0.3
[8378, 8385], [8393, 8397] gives 0.8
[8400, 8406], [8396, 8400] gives 2.0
